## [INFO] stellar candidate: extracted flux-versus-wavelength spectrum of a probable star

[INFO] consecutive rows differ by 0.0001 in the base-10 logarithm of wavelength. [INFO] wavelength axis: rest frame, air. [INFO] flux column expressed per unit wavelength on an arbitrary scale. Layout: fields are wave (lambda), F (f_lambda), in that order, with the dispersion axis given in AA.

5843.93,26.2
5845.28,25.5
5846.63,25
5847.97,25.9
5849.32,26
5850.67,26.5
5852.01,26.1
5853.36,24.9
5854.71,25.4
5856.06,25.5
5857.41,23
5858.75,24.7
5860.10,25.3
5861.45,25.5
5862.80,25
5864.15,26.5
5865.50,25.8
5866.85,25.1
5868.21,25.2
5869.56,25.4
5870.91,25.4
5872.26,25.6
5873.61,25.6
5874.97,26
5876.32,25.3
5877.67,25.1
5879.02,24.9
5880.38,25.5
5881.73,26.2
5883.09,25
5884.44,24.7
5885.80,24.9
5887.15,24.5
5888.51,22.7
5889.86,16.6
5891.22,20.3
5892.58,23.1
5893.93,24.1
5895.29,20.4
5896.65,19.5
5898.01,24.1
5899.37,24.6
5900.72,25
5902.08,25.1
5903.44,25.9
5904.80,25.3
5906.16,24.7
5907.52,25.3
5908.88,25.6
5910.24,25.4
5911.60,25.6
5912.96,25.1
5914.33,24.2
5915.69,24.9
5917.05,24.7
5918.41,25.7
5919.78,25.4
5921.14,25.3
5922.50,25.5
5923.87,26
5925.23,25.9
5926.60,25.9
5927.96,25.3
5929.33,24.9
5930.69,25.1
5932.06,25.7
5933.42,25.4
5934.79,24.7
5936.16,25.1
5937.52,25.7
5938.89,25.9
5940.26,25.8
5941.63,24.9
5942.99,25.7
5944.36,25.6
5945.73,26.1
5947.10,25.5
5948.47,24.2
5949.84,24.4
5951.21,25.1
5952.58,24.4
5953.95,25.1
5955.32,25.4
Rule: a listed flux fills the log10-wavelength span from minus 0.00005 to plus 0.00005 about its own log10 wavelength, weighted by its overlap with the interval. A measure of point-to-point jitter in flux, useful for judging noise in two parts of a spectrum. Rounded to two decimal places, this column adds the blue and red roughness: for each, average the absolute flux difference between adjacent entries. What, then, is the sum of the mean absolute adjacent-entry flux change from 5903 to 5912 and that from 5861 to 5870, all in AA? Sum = 1.03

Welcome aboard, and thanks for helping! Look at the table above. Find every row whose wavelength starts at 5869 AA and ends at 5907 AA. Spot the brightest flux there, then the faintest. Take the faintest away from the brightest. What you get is 10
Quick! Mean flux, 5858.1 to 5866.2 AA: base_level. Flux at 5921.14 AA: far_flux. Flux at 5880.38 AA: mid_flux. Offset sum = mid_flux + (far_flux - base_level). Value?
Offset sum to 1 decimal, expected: 25.3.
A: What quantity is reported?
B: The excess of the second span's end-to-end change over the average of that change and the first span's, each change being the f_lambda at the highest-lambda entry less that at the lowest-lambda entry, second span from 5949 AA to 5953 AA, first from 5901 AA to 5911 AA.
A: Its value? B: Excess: -0.15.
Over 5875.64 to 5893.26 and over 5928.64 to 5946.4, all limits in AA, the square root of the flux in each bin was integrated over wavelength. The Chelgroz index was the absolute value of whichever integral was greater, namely 89.6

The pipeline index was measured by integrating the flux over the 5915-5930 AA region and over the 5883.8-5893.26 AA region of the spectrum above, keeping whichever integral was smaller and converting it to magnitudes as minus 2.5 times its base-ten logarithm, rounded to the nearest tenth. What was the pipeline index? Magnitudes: -5.8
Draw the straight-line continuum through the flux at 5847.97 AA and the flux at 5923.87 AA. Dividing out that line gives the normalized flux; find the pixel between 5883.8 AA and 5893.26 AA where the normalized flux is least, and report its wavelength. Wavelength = 5889.86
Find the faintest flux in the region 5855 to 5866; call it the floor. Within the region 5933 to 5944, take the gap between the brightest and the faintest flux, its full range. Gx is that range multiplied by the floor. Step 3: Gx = 28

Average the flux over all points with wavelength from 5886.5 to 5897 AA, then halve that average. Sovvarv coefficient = 10.7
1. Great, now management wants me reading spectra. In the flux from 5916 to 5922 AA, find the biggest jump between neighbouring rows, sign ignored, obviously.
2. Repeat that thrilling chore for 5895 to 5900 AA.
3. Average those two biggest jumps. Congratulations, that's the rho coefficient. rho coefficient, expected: 2.80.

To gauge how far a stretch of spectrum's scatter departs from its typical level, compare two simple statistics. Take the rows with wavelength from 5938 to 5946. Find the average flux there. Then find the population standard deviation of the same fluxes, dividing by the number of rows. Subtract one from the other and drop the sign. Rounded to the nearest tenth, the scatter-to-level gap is 25.3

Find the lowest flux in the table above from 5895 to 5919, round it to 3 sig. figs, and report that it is 19.5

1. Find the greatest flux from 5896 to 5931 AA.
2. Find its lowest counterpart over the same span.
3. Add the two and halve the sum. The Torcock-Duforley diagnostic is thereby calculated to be 23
